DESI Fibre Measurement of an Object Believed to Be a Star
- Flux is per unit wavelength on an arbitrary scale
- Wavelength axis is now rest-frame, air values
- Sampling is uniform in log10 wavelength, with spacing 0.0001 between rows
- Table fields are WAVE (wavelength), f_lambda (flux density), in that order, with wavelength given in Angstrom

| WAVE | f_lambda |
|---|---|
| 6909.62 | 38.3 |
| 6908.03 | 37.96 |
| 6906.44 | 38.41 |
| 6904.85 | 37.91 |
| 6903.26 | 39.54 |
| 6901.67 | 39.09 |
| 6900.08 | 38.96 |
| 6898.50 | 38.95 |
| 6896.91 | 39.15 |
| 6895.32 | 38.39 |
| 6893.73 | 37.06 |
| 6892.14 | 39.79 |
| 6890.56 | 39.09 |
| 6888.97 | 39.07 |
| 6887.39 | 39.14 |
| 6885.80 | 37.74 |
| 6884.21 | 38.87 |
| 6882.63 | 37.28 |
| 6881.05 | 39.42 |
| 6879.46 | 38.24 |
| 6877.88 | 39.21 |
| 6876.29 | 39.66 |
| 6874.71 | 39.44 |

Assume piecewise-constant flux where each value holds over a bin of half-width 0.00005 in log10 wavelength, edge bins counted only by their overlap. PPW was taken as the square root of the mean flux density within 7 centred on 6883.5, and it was 6.19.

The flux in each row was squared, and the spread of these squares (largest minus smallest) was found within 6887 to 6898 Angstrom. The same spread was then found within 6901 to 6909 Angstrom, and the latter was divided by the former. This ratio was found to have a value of 0.60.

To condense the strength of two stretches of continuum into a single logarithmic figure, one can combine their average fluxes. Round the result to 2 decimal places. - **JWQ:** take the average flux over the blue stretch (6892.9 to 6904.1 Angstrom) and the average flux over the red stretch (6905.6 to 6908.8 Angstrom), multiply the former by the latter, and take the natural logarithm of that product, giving 7.30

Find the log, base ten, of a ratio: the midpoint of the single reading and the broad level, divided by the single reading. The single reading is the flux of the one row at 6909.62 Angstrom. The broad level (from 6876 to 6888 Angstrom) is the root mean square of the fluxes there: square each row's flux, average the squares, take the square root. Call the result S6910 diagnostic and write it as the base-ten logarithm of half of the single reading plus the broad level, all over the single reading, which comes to 0.0023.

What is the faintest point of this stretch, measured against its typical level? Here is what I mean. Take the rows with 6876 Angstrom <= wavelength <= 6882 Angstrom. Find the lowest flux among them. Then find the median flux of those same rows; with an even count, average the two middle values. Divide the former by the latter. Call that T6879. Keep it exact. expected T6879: 0.973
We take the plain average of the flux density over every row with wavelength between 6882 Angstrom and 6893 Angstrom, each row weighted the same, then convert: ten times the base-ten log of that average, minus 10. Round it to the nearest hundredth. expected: 5.88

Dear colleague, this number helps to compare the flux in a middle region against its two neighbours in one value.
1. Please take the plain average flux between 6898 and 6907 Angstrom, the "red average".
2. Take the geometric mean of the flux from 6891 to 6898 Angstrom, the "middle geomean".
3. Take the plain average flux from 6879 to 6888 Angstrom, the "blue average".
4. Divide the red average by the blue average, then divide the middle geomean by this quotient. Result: 38.2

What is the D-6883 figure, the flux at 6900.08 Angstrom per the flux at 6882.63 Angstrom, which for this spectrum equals 1.05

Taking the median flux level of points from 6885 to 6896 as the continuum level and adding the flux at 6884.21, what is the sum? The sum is 77.9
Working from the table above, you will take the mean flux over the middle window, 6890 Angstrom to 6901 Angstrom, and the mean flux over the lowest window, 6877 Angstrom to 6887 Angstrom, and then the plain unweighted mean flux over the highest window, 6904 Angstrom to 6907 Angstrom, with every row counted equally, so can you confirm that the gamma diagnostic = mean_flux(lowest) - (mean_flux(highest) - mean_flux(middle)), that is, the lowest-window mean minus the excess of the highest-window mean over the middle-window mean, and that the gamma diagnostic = 39.1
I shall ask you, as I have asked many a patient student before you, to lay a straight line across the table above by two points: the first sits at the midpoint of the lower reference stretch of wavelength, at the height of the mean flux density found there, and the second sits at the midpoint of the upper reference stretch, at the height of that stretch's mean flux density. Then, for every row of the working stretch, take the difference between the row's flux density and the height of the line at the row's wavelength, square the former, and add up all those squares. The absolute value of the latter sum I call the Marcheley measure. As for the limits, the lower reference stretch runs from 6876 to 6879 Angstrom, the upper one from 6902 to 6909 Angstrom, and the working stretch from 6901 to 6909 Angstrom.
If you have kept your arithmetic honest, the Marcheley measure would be 1.8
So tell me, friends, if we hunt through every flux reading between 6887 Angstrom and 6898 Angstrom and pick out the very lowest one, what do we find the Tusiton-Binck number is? 37.06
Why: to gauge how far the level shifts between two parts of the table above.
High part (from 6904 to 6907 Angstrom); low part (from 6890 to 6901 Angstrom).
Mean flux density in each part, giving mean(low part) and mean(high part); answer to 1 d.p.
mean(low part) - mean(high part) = 0.6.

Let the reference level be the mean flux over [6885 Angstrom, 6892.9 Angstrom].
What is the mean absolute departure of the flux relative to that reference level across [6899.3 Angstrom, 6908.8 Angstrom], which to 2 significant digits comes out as 0.55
